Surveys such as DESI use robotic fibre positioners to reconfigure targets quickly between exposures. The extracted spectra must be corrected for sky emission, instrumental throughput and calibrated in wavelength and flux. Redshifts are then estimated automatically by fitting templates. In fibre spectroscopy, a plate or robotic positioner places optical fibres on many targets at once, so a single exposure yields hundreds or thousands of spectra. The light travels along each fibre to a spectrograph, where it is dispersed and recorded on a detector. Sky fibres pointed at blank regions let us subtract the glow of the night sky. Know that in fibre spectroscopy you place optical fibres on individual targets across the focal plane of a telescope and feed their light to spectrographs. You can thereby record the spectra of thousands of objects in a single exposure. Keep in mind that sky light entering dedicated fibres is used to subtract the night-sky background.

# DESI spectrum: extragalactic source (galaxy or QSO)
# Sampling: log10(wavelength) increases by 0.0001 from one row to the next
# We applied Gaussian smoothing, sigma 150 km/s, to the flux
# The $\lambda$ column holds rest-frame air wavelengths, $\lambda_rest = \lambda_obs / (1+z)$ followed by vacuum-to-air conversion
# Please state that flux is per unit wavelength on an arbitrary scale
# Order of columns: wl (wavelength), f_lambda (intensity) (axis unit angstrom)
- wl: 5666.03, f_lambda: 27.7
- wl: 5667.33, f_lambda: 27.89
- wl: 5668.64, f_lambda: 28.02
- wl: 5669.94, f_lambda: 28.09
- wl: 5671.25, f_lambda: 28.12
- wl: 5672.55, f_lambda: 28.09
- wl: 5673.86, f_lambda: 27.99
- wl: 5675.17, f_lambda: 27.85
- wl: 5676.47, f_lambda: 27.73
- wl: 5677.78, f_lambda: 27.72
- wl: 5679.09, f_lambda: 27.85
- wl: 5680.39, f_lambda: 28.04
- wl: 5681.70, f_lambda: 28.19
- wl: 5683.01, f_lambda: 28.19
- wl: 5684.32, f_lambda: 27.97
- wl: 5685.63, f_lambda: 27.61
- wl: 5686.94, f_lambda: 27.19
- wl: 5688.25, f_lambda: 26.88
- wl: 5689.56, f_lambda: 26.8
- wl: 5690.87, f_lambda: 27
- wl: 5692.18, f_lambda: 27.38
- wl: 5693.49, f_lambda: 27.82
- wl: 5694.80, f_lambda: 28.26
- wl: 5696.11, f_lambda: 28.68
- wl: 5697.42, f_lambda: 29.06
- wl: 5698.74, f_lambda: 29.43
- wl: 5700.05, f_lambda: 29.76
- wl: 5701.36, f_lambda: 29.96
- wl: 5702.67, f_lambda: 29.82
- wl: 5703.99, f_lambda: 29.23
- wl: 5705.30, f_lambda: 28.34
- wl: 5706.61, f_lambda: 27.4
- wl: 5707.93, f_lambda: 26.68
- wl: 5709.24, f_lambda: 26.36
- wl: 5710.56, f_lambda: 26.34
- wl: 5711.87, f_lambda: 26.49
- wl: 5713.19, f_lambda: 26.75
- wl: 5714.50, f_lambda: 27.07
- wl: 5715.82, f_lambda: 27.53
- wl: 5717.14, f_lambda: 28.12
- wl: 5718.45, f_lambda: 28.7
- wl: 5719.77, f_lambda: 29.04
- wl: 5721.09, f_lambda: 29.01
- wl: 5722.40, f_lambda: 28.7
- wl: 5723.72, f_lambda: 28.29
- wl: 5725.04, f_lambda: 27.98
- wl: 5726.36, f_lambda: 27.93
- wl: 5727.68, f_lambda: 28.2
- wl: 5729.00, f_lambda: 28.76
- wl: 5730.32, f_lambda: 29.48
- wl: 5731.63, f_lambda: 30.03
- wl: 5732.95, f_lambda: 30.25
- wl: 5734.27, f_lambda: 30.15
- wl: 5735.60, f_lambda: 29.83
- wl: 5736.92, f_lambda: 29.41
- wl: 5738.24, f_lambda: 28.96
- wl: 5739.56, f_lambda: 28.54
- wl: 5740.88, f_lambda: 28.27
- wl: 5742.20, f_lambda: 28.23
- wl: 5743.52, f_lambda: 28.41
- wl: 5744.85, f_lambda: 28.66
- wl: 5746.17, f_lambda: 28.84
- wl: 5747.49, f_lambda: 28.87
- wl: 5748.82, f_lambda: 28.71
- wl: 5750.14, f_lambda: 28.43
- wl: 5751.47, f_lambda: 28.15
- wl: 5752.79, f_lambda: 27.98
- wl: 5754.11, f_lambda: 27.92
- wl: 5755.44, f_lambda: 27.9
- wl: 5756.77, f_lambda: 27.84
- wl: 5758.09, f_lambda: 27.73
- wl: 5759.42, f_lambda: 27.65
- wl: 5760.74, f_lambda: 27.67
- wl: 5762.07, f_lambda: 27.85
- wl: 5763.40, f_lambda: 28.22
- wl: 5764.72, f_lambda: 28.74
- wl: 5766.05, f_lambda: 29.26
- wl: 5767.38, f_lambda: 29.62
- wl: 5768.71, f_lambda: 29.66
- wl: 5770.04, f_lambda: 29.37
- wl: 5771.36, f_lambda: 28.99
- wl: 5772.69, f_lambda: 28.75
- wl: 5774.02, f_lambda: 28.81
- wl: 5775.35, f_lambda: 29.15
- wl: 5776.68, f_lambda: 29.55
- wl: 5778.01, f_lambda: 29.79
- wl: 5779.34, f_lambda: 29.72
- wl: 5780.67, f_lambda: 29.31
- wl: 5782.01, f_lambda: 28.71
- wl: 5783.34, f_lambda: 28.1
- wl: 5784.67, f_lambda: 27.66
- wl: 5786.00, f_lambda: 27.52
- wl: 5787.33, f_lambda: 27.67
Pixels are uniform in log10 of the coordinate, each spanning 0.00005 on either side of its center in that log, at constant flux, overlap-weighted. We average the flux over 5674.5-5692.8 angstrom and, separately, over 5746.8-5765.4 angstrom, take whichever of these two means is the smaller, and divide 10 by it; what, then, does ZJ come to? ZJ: 0.362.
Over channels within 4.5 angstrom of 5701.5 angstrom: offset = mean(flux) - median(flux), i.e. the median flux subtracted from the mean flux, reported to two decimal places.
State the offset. -0.06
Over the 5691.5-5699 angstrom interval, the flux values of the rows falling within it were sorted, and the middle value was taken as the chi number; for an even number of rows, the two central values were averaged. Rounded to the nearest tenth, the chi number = 28.5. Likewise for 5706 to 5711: 26.5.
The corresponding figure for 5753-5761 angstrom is 27.8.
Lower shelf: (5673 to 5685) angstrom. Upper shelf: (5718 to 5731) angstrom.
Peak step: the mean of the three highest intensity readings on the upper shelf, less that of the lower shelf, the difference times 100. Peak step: 104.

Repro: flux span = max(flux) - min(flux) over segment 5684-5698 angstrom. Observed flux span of 2.3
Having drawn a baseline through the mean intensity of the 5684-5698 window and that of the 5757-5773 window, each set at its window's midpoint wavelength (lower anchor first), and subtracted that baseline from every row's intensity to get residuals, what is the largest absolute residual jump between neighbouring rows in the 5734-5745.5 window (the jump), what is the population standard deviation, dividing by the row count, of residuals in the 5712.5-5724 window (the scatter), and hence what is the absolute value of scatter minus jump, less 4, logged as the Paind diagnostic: -3.71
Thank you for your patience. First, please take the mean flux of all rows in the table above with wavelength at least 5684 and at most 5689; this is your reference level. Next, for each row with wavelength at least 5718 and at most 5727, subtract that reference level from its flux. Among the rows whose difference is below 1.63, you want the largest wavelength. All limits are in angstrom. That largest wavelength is 5726.36 angstrom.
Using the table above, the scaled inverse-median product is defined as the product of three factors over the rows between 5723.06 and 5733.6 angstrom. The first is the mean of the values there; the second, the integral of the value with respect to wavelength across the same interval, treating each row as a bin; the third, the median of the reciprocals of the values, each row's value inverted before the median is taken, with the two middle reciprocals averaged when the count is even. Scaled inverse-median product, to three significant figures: 308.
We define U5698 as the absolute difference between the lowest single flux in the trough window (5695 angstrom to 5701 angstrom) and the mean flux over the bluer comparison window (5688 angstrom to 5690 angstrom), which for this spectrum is 1.84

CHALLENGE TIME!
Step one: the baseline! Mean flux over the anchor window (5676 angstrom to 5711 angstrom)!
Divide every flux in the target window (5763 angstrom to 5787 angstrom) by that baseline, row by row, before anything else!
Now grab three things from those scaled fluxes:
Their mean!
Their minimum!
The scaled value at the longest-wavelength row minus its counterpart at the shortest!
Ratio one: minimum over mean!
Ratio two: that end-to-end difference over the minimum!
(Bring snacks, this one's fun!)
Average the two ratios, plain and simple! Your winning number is 0.463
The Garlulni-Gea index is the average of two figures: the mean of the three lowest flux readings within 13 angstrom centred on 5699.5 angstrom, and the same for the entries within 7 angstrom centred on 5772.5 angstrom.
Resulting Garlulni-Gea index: 28.5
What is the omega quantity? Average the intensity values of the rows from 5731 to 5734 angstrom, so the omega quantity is 30.1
